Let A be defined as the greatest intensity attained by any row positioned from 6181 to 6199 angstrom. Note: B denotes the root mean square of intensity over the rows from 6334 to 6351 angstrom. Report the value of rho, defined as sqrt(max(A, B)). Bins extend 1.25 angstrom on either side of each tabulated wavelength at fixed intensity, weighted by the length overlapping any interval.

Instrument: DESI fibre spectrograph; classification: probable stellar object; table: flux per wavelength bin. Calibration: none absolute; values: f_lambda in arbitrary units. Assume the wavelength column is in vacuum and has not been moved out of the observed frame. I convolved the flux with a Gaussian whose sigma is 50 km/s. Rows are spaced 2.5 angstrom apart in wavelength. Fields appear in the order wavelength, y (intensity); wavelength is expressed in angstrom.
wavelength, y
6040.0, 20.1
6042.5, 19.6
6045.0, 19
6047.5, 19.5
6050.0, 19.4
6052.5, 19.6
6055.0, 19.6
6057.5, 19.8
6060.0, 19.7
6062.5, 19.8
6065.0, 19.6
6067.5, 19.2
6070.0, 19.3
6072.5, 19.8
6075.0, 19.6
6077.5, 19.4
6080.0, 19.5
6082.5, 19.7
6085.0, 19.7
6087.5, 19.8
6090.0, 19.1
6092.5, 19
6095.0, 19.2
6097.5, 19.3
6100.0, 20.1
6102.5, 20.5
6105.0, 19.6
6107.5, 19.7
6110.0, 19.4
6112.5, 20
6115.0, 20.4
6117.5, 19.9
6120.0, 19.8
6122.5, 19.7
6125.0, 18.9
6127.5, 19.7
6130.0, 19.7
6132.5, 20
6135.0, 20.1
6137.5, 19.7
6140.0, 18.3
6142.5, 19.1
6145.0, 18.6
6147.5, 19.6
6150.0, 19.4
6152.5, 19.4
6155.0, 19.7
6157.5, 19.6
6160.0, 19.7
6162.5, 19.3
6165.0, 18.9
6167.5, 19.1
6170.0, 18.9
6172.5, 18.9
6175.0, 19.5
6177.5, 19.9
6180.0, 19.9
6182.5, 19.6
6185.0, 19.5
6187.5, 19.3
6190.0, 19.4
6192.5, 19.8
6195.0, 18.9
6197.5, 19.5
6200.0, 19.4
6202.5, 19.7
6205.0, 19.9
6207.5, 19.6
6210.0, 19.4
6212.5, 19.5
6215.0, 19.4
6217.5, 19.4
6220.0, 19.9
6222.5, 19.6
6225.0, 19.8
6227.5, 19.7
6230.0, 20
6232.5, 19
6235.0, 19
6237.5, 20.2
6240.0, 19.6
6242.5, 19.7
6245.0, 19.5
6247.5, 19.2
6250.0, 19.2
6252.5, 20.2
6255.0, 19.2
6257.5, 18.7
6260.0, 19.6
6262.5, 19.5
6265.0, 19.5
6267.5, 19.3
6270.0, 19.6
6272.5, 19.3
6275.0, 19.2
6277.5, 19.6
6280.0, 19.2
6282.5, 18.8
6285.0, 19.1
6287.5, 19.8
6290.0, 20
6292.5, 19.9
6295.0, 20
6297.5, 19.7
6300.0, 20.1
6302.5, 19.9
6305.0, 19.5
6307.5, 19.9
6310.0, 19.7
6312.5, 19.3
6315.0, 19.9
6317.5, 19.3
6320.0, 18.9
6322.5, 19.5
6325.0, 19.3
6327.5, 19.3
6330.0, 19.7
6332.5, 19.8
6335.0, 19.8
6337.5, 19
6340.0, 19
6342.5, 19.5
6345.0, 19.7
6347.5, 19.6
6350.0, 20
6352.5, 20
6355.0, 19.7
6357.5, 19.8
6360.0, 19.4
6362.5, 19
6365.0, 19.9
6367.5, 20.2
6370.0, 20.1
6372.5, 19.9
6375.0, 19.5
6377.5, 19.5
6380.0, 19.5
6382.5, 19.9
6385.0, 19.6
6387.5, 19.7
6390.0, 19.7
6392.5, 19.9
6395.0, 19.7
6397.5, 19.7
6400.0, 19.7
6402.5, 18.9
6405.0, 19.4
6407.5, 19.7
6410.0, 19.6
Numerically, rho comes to 4.450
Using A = 19.8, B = 19.5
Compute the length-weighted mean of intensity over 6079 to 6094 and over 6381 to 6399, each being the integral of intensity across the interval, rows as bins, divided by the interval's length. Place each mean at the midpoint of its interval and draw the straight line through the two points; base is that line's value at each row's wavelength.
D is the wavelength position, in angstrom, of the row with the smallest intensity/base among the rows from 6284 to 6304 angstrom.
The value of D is 6285.0 angstrom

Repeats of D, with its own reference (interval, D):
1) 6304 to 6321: 6320.0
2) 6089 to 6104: 6092.5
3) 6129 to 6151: 6140.0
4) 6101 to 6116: 6110.0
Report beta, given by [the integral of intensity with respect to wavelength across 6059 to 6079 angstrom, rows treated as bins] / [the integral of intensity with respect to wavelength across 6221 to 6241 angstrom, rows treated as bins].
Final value 1.00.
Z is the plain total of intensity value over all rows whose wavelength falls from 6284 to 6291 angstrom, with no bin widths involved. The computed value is 58.9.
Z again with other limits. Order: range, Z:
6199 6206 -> 59.0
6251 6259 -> 58.1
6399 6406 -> 58.0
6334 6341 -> 57.8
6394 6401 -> 59.1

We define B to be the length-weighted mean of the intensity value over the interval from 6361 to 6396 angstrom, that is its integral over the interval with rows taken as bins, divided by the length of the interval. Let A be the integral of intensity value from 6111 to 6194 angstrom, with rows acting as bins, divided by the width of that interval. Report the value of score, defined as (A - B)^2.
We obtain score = 0.052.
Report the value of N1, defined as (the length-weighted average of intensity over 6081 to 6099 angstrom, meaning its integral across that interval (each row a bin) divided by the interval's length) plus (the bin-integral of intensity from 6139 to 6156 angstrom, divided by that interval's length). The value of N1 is 38.6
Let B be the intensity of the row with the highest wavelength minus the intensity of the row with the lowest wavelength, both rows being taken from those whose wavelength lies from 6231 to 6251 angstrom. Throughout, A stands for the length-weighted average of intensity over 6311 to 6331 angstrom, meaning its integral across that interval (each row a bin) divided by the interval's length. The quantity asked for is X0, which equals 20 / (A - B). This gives 1.04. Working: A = 19.4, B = 0.2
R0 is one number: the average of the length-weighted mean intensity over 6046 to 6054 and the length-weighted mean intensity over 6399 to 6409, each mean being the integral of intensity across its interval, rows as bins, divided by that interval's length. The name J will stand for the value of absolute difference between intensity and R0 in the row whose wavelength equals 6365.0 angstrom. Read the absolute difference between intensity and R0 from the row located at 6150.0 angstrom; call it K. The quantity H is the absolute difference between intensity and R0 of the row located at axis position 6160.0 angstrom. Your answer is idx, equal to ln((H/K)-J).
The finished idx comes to 1.4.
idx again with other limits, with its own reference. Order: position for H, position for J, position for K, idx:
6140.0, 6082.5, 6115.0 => 0.0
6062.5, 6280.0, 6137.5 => 0.1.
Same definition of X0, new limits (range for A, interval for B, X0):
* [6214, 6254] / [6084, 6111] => 1.01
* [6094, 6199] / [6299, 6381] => 0.99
